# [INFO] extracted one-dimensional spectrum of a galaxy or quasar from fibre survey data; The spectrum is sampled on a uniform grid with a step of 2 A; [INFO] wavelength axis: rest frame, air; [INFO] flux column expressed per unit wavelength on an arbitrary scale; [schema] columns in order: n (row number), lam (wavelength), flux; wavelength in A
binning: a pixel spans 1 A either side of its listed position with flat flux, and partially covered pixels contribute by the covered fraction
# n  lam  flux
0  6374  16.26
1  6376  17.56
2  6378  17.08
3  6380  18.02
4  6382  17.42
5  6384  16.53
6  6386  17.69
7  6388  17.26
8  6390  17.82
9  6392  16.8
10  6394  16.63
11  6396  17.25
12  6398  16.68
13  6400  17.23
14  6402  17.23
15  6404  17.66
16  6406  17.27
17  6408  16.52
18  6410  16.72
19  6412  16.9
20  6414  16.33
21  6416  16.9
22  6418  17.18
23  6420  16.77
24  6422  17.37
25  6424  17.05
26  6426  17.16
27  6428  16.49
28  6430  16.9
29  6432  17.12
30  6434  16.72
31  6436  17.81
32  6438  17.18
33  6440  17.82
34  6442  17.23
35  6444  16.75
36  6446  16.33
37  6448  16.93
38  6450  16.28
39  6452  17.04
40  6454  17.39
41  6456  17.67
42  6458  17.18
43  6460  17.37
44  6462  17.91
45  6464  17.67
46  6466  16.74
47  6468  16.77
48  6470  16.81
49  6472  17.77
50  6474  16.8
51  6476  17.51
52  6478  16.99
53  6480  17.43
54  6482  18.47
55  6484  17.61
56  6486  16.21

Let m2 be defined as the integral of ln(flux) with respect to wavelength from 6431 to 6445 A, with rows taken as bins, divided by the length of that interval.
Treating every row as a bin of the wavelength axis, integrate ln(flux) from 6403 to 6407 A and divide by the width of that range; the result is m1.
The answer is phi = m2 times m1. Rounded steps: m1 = 2.860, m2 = 2.85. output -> 8.14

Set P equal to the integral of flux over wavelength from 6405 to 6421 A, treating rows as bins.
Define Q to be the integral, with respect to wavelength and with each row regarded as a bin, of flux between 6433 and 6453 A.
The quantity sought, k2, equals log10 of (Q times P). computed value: 4.96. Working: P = 269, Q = 340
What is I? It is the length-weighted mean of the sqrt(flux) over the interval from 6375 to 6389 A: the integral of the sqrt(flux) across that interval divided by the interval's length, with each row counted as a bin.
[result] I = 4.17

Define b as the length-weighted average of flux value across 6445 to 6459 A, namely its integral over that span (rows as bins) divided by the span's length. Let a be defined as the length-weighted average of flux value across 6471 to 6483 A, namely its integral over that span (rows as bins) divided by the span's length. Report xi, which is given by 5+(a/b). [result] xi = 6.03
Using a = 17.5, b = 17.0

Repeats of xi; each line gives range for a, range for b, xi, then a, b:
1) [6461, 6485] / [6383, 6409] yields 6.01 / 17.4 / 17.1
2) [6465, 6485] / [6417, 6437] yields 6.01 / 17.3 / 17.1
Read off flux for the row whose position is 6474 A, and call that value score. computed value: 16.8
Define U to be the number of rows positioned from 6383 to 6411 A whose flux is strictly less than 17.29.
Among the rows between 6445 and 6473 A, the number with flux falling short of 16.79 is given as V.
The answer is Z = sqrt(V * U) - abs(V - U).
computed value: -0.4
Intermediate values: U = 11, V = 4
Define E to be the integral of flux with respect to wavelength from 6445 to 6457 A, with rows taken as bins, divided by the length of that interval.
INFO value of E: 16.9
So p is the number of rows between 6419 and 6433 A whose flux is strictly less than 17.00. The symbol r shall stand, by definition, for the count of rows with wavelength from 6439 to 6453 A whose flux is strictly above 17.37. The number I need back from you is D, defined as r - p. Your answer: -2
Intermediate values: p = 3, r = 1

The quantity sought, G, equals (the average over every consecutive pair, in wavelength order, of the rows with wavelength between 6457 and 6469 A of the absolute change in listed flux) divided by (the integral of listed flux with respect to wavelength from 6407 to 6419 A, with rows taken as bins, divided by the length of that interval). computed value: 0.023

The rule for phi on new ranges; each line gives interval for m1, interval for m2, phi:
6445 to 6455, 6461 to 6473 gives 8.04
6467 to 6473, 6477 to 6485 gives 8.15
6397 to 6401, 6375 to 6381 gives 8.11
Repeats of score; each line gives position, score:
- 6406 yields 17.27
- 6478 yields 16.99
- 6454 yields 17.39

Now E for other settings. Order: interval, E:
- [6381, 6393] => 17.3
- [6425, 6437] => 17.0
